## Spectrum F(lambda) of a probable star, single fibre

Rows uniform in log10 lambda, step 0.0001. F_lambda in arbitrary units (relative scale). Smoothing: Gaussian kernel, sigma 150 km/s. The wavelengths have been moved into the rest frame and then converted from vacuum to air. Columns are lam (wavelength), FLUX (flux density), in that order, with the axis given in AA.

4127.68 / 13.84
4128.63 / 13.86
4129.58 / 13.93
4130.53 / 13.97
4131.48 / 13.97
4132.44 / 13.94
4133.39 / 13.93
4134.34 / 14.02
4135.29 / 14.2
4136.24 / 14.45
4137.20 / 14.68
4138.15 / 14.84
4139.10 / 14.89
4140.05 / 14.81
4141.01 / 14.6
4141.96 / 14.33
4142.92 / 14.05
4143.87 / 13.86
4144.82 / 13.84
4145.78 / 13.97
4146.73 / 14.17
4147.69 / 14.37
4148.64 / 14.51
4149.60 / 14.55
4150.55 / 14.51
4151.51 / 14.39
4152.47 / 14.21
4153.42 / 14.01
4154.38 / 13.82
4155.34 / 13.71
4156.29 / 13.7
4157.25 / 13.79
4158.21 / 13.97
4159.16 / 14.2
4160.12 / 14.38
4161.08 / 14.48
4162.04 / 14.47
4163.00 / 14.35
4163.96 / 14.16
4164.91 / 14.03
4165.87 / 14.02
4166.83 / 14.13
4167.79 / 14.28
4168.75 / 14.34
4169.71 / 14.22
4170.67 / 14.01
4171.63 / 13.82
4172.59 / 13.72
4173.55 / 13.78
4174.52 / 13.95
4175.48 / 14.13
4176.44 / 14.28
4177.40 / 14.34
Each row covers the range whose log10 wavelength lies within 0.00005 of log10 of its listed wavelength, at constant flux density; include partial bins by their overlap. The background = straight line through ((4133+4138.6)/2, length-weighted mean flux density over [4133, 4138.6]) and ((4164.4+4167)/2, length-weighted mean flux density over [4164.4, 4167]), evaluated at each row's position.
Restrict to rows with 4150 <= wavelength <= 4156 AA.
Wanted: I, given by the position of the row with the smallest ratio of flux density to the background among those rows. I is 4155.34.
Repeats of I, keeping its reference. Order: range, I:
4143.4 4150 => 4144.82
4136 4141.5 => 4136.24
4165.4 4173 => 4172.59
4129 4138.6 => 4129.58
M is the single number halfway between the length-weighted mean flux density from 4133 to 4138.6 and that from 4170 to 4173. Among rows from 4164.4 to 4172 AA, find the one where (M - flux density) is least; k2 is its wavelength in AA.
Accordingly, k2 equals 4168.75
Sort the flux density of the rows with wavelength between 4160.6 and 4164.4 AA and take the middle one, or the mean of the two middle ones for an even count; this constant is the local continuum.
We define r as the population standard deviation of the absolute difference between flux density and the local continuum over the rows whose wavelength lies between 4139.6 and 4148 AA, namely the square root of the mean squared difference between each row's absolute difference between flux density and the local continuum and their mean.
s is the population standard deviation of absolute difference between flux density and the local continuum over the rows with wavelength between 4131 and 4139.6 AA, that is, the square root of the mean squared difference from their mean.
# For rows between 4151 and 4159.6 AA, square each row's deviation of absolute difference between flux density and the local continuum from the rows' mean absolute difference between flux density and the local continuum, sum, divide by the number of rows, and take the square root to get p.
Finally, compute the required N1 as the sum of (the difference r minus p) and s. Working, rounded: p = 0.232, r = 0.18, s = 0.144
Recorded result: 0.09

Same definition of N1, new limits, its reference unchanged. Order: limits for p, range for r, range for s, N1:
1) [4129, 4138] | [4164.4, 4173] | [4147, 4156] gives 0.28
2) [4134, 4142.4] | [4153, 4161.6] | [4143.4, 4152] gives 0.30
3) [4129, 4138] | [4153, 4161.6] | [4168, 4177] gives 0.32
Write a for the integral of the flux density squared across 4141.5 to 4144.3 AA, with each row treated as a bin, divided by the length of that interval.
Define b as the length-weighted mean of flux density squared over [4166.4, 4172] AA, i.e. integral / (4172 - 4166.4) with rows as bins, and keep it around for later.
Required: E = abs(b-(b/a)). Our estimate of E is 199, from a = 198.2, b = 200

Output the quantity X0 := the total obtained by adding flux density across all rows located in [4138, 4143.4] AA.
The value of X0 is 88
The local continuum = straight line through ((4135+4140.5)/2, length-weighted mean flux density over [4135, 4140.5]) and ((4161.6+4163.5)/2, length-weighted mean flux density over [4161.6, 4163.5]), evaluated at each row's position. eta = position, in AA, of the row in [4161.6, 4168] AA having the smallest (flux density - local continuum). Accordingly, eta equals 4164.91 AA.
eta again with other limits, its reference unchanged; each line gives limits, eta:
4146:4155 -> 4154.38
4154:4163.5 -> 4155.34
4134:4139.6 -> 4134.34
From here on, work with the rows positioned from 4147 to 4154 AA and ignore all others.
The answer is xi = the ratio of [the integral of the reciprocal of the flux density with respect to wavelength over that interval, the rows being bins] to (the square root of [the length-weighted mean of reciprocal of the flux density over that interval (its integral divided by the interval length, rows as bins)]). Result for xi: 1.85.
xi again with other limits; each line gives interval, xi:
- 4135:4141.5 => 1.70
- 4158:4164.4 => 1.69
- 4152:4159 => 1.88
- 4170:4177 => 1.87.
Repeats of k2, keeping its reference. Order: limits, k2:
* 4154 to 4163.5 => 4161.08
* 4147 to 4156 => 4149.60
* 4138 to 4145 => 4139.10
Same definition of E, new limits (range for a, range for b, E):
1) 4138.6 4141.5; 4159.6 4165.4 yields 204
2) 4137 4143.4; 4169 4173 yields 194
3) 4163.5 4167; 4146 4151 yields 207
